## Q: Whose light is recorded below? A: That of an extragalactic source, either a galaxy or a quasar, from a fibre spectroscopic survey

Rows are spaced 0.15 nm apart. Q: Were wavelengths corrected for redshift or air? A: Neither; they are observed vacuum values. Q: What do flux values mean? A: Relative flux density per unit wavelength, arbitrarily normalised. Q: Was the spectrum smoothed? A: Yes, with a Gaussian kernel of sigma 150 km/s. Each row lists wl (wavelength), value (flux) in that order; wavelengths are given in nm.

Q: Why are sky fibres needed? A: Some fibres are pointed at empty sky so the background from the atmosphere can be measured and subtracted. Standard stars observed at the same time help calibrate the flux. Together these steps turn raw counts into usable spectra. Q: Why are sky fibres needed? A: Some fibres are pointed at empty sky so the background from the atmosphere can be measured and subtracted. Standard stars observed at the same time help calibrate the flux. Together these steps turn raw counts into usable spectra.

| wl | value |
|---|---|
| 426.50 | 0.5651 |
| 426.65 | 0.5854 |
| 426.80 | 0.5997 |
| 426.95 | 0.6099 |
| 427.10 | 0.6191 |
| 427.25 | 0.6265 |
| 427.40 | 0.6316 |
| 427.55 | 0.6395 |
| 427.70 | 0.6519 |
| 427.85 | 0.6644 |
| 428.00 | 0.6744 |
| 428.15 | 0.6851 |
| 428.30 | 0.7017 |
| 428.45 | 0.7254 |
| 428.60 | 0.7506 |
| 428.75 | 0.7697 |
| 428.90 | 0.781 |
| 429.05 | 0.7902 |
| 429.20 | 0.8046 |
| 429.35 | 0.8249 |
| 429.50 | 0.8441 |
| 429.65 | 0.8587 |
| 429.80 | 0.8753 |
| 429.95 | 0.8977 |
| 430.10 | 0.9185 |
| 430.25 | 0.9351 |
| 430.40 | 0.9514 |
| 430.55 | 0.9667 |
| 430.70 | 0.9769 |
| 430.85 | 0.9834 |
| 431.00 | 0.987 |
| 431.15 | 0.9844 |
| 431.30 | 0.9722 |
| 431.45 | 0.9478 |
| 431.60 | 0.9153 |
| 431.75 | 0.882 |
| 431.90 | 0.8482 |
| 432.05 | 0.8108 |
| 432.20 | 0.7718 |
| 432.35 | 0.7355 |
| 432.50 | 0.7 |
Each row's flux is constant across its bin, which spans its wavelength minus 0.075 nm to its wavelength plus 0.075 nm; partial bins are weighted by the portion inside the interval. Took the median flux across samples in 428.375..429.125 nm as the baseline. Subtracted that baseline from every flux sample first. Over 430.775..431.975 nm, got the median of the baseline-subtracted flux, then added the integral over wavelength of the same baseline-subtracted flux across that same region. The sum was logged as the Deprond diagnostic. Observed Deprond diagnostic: 0.39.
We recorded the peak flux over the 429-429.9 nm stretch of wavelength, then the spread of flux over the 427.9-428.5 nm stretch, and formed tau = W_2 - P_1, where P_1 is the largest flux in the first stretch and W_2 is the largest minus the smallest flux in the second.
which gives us -0.824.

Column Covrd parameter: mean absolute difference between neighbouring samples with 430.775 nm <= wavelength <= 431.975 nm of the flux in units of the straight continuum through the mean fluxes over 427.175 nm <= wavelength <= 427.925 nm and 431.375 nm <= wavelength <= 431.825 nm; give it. 0.0329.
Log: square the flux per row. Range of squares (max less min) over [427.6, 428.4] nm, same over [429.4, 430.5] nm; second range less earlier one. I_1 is 0.13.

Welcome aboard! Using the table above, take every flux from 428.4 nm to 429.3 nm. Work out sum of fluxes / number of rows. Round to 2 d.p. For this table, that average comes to 0.77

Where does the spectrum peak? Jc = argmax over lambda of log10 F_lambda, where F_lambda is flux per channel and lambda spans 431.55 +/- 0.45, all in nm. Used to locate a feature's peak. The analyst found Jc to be 431.15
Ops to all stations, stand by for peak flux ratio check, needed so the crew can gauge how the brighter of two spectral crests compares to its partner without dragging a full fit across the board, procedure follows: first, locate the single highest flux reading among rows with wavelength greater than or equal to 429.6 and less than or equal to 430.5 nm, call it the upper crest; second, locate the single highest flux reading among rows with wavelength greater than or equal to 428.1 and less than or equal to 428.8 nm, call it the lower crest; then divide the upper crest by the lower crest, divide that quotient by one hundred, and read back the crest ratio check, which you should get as 0.0124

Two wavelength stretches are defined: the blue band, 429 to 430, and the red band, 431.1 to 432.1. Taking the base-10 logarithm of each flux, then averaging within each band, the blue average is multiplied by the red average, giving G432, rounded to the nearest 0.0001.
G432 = 0.0032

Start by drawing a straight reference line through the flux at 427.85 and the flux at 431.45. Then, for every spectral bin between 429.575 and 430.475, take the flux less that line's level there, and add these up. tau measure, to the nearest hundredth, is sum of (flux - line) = 0.42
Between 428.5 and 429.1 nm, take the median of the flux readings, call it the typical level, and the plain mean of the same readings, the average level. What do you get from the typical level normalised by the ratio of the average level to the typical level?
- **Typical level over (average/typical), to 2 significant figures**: 0.78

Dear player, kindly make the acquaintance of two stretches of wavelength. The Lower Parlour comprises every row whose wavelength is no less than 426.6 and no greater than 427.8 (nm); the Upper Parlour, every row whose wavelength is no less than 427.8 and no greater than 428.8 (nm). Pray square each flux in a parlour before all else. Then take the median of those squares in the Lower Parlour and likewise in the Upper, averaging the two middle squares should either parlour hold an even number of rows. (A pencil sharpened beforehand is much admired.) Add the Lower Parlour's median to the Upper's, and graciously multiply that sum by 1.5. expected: 1.3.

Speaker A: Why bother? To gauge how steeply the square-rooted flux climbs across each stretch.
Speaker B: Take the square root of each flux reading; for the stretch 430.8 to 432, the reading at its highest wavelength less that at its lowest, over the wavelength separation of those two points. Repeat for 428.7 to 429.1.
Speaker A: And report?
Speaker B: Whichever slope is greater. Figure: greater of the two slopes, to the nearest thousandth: 0.039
